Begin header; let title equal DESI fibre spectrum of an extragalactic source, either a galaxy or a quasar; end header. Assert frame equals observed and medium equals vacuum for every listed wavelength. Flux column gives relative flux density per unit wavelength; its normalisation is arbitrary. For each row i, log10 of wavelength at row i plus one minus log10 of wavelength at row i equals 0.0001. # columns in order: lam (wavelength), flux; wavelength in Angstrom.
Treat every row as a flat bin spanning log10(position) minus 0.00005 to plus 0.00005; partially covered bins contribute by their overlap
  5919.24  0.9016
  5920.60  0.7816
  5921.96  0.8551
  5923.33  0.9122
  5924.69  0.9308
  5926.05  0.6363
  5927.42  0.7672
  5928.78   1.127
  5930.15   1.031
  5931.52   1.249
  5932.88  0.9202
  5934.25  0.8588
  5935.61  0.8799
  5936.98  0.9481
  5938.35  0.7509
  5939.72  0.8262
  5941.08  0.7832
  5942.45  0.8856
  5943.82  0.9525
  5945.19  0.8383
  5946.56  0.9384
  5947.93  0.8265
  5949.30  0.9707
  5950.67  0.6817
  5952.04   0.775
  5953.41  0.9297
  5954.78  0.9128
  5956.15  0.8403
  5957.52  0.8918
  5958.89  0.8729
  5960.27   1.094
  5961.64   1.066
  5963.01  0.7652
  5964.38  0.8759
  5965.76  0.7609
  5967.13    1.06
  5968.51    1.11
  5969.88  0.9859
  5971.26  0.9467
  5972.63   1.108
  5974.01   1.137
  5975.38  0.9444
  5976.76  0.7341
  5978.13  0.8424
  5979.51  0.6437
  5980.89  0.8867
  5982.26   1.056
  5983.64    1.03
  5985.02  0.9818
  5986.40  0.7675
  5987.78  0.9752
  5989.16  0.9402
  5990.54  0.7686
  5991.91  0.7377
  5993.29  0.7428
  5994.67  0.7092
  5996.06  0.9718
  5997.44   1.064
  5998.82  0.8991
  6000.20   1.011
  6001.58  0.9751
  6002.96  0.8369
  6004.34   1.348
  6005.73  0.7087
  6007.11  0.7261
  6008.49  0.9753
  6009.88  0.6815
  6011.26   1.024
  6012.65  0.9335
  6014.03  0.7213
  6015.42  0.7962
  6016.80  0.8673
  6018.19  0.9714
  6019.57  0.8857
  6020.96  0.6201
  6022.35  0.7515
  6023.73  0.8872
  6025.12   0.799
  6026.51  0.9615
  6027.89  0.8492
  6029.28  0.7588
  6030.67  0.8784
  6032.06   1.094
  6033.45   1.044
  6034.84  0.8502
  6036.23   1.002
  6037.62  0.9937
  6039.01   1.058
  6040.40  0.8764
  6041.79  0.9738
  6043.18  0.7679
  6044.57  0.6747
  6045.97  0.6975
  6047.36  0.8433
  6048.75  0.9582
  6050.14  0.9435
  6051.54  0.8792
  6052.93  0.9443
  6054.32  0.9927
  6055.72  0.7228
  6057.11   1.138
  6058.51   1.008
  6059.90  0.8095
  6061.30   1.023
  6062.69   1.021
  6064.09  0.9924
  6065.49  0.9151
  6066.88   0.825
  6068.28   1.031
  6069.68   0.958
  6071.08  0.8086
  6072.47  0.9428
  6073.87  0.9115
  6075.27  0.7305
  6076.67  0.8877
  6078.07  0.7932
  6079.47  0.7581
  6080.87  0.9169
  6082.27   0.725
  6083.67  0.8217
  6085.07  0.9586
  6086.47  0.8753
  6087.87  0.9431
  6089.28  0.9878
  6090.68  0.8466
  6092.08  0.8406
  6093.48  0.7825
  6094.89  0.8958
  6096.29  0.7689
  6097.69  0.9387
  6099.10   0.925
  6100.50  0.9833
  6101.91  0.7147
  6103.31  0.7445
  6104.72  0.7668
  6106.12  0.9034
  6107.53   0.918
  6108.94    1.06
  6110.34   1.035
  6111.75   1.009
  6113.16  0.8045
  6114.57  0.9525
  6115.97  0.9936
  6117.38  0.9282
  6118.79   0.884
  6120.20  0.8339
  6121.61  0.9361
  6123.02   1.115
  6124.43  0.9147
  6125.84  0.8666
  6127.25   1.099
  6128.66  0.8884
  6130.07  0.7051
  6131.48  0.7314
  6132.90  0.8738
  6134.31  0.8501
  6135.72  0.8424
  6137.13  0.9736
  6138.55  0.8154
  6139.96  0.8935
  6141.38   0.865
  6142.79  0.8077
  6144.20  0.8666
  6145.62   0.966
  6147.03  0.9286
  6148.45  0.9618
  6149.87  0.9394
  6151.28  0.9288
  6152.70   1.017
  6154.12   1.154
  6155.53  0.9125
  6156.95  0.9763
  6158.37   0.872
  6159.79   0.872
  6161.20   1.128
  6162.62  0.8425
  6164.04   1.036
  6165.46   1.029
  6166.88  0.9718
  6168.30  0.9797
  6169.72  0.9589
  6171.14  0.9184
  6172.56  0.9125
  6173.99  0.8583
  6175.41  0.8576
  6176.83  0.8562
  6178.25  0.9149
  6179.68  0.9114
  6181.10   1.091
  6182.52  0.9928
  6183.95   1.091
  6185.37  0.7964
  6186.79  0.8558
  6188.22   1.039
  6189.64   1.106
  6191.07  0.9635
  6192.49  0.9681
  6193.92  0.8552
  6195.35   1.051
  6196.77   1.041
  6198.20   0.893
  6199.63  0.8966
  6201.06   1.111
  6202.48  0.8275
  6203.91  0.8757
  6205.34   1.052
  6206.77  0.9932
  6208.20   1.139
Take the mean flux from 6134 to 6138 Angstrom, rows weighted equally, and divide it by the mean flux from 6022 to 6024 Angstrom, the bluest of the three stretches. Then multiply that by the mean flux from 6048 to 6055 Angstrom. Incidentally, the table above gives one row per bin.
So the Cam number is 1.02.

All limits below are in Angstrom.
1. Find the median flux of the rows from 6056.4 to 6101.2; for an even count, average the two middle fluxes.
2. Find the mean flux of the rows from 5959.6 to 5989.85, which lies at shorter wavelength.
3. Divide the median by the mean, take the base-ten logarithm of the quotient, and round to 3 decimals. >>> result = -0.013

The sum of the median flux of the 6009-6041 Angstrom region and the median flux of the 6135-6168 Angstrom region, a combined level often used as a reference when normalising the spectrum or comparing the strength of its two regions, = 1.81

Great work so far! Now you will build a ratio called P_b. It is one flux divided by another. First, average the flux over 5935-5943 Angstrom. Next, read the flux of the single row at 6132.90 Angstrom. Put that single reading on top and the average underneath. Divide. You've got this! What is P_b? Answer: 1.03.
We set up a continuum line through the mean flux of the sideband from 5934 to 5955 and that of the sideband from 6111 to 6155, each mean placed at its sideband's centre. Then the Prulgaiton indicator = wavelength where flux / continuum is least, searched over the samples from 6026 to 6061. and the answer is 6044.57 Angstrom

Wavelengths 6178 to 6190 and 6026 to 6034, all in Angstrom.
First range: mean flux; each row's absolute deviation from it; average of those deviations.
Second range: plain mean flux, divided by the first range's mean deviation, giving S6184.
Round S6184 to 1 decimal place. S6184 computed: 9.7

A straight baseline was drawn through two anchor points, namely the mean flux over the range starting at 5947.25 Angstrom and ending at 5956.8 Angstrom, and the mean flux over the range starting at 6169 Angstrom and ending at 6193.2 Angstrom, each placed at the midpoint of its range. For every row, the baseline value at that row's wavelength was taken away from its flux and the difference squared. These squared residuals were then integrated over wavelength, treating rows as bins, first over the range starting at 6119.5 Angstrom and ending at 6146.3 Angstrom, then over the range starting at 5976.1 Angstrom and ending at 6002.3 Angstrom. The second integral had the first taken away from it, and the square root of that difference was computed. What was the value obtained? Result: 0.35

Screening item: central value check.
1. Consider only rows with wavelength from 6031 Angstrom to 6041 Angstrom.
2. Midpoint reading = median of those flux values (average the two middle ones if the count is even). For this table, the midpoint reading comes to 1.00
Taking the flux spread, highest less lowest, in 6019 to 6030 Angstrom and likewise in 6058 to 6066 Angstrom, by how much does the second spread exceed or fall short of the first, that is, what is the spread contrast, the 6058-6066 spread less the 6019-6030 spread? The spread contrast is -0.13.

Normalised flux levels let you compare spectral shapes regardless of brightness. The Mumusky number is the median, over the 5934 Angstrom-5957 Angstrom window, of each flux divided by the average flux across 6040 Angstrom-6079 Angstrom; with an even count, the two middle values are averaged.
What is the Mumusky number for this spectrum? 0.96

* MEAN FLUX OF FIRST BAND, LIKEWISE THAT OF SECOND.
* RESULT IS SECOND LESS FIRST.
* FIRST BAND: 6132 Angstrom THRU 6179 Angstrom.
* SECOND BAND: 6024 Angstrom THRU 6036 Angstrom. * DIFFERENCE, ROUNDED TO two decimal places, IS -0.02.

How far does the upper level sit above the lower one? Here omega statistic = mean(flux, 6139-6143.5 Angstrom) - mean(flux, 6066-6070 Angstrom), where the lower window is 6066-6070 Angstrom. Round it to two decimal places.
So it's -0.08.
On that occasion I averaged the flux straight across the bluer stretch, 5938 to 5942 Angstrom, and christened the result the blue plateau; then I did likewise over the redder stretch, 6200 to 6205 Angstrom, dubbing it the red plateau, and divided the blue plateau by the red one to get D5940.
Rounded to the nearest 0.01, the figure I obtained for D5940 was 0.84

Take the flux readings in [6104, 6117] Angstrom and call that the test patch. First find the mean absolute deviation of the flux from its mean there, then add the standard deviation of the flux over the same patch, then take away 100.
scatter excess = -99.82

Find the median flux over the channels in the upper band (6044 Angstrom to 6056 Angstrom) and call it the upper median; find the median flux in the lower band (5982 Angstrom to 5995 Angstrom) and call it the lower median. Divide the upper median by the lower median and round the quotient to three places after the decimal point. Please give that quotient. 1.029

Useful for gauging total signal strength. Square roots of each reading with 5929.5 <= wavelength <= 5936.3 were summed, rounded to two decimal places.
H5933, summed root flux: 4.96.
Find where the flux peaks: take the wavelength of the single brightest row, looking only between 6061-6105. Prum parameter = 6068.28 Angstrom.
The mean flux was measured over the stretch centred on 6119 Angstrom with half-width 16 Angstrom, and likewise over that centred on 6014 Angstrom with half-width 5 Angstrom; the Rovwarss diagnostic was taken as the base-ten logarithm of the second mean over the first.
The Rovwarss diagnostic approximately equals -0.02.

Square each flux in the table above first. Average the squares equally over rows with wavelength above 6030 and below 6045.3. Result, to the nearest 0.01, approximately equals 0.88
